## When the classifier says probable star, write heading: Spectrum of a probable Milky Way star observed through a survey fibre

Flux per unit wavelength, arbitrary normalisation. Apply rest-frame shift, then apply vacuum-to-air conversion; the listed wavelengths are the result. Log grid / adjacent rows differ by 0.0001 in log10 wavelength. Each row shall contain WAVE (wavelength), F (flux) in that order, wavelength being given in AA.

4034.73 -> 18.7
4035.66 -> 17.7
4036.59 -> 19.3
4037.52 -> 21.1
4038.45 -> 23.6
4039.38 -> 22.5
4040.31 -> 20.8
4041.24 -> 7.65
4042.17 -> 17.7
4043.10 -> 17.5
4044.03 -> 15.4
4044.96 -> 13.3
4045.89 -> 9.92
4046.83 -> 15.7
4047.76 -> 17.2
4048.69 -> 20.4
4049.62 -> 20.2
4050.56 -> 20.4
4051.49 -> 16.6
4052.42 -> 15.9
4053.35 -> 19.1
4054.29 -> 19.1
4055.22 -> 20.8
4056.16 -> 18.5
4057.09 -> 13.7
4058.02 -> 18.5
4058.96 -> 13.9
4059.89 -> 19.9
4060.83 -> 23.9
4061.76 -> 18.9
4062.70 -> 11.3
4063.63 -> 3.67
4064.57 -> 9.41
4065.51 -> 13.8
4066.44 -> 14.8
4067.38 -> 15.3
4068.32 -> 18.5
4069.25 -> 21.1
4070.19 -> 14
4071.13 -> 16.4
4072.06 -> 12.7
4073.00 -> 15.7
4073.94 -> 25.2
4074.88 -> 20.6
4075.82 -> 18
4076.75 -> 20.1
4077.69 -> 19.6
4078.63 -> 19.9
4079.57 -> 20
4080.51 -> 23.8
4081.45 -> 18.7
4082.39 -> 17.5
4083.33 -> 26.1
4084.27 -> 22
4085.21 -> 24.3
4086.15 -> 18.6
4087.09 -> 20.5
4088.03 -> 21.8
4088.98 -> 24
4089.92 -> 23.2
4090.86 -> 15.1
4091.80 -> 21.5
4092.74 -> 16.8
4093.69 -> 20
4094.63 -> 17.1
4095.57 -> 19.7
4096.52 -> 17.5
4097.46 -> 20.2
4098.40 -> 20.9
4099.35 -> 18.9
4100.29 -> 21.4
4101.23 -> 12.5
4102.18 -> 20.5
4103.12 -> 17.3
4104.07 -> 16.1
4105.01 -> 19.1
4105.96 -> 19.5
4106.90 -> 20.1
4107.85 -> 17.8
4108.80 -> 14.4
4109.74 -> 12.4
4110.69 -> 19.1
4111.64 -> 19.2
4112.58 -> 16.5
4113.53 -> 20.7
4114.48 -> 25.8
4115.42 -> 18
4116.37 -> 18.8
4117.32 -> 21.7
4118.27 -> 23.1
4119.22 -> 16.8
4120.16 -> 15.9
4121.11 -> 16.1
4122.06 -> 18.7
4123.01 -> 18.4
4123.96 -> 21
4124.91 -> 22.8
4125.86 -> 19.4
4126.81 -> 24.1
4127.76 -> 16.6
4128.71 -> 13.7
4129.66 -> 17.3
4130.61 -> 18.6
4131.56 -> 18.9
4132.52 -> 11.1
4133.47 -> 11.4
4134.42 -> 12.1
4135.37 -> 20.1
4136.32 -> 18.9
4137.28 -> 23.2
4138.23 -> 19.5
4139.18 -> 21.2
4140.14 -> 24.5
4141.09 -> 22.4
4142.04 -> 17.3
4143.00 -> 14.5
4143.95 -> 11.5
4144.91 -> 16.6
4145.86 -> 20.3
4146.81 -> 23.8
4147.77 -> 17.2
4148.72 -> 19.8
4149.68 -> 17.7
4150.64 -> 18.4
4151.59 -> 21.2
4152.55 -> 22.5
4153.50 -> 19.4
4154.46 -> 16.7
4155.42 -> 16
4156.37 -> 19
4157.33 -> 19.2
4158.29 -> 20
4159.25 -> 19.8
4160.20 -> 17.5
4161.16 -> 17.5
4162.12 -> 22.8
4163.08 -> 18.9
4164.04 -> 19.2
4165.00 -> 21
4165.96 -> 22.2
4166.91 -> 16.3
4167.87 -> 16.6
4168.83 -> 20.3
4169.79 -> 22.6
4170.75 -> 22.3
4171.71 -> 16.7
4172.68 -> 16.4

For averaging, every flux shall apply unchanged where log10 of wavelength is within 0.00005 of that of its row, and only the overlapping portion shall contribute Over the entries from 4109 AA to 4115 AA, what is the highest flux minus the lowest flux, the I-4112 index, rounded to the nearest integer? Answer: 13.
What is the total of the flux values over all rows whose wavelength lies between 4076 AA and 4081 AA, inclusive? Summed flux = 103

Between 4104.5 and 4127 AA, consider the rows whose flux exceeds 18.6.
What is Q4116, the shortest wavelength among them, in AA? 4105.01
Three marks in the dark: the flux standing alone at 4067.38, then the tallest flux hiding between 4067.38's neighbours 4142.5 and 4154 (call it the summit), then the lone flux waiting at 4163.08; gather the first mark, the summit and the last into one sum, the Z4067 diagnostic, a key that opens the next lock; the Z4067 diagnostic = 58.0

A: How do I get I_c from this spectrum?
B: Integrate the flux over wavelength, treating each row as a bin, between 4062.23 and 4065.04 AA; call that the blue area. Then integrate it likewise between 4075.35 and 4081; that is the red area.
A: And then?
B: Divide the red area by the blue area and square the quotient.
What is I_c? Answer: 25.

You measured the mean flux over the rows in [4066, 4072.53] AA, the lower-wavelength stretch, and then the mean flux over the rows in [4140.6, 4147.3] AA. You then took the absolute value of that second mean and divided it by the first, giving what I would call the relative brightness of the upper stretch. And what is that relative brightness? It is 1.12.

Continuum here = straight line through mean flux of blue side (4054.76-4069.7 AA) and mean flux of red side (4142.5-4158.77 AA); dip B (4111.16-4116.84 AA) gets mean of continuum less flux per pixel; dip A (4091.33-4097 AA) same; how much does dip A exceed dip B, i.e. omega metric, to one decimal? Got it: 0.5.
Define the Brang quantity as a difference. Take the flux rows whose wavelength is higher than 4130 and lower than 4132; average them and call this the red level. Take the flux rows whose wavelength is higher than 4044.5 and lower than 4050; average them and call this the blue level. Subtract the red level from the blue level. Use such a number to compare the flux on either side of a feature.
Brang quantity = -3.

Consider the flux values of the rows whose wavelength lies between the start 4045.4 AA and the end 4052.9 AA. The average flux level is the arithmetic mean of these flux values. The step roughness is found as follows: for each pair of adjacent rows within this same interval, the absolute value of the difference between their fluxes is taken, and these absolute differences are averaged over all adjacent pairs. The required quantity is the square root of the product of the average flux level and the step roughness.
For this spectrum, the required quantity 6.12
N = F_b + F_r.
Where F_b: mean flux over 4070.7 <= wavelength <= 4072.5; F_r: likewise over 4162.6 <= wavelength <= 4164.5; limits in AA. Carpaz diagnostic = 33.6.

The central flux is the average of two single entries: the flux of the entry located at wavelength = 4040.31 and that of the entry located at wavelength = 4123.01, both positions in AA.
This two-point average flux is 19.6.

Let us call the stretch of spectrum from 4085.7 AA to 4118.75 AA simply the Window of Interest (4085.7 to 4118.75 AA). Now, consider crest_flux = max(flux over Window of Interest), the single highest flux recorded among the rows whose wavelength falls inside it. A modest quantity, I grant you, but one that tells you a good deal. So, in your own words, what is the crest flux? 25.8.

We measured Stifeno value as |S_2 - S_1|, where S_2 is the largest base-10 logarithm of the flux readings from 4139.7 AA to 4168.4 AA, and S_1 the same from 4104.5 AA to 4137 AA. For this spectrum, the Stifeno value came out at 0.022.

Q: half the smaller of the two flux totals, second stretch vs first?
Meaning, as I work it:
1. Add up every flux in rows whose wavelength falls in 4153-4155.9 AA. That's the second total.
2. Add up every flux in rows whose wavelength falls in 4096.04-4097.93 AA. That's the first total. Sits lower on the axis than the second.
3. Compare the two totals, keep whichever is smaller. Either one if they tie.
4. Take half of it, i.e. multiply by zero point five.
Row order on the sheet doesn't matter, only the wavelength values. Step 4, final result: 19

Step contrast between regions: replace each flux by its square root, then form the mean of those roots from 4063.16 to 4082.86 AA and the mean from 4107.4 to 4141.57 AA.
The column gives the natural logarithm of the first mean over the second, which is -0.05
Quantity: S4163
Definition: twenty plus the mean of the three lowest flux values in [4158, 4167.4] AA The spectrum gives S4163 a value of 37.1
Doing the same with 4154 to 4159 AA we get 37.2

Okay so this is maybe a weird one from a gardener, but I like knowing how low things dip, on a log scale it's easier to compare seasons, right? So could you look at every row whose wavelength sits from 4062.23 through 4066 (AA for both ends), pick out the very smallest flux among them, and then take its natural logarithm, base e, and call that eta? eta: 1.30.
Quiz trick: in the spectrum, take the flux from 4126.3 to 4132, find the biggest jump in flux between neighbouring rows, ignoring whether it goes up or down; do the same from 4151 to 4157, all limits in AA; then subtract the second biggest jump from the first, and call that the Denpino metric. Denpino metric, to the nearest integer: 4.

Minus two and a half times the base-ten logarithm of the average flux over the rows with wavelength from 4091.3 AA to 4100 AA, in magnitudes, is -3.21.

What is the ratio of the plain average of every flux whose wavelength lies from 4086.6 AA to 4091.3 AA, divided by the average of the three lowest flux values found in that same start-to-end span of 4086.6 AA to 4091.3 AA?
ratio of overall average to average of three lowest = 1.09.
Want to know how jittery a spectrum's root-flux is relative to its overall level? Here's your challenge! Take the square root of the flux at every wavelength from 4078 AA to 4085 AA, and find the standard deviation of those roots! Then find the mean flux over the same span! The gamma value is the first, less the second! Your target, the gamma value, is -21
